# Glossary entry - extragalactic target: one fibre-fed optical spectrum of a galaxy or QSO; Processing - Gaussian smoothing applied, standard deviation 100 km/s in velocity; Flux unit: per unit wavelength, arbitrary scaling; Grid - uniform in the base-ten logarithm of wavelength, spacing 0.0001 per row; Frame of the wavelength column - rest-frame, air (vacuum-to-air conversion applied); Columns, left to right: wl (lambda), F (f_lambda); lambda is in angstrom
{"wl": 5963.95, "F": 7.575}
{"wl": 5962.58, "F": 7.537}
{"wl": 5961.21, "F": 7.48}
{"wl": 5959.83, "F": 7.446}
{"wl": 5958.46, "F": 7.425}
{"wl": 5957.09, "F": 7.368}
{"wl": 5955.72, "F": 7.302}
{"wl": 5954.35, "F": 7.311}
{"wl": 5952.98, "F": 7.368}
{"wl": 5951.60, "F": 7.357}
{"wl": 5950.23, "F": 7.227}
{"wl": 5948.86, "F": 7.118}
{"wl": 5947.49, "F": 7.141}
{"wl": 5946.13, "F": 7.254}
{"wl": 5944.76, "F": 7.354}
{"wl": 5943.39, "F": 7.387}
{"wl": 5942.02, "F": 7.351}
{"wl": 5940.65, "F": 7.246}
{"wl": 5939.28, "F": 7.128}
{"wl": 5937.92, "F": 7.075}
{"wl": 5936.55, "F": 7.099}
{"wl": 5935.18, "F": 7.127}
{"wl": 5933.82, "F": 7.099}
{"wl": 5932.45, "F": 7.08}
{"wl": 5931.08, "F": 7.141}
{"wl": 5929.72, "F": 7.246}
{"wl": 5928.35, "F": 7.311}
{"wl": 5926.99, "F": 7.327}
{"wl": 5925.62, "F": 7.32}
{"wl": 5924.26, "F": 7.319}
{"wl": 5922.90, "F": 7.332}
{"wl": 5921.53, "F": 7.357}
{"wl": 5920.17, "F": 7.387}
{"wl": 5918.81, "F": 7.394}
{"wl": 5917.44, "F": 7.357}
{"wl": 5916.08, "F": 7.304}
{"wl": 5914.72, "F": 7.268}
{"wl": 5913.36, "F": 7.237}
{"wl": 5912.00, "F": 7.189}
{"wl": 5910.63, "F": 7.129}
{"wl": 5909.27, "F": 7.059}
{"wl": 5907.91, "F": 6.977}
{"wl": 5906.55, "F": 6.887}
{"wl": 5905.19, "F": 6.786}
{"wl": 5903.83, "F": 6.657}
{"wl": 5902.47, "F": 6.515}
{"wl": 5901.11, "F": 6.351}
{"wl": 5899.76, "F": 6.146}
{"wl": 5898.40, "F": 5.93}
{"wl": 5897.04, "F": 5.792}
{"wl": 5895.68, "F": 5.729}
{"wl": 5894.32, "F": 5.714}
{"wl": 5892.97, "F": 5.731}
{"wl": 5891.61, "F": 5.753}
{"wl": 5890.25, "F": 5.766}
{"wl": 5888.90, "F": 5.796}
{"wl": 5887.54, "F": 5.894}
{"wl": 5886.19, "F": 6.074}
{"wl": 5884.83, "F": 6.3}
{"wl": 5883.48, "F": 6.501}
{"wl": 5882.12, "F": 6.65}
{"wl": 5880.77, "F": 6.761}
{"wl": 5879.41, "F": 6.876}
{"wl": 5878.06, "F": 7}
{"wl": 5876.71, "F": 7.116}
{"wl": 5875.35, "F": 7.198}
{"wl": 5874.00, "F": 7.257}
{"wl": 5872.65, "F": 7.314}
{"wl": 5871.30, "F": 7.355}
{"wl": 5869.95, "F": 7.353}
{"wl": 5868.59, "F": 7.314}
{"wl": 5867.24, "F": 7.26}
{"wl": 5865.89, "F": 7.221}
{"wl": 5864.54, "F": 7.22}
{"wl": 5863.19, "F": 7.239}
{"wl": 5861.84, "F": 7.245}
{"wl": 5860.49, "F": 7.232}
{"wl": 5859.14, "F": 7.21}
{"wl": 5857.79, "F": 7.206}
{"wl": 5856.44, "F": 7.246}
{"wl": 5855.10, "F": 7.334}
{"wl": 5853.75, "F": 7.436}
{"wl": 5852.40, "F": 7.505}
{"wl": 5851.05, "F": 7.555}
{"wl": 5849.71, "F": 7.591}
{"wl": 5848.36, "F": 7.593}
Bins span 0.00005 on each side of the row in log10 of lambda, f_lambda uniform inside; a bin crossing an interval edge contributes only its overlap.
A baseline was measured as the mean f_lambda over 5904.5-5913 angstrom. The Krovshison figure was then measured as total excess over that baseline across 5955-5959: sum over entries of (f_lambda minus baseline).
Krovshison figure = 1.1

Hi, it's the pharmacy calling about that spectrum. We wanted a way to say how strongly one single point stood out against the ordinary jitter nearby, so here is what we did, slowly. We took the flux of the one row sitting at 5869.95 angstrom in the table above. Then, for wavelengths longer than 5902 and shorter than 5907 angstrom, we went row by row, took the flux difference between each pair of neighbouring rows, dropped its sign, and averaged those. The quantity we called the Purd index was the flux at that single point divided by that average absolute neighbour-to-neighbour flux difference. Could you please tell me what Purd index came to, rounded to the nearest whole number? 59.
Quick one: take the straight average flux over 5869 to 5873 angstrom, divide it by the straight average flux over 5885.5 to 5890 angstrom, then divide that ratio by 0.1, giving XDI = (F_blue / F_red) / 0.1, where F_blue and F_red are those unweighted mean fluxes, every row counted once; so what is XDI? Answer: 12.4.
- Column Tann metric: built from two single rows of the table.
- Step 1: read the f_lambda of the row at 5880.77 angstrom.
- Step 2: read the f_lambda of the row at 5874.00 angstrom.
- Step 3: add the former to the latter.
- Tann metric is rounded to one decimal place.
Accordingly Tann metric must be 14.0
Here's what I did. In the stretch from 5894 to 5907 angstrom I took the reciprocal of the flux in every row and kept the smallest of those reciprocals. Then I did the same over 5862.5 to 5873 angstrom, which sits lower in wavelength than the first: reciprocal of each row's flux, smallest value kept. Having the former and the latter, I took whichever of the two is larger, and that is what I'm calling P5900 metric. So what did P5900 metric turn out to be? 0.1452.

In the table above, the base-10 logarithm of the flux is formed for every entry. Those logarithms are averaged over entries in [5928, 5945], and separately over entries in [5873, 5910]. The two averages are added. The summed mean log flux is 1.663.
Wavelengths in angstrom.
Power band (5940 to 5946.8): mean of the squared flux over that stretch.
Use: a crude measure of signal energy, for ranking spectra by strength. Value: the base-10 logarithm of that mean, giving 1.729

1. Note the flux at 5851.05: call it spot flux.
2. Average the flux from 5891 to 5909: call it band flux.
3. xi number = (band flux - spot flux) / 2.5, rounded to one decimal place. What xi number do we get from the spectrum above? -0.5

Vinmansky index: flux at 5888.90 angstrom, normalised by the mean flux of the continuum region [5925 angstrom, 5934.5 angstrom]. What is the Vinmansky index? 0.80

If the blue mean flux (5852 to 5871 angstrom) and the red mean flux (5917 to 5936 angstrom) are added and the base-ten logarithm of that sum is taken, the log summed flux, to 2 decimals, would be 1.16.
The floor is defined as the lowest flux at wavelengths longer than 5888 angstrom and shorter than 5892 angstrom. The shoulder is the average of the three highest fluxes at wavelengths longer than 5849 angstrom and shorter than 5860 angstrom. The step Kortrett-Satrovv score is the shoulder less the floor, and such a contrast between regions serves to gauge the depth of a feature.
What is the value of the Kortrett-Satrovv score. 1.8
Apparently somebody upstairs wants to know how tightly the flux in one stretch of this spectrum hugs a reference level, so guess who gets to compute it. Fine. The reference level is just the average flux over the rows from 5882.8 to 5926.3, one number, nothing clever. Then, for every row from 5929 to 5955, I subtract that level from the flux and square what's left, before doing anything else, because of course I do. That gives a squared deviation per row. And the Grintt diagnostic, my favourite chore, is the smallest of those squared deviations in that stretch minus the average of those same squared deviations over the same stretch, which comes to -0.16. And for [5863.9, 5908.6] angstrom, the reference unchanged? -0.35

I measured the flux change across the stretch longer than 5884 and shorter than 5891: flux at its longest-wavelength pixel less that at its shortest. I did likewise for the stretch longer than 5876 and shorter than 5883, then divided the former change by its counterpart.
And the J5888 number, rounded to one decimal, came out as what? 1.1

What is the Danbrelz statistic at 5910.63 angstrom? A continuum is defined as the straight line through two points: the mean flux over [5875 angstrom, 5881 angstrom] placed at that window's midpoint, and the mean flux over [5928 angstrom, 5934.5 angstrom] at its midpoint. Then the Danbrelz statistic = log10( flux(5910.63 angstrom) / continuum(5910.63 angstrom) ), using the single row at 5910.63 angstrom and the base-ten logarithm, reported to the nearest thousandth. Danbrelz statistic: 0.002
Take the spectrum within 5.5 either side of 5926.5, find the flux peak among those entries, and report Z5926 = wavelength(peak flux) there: 5921.53 angstrom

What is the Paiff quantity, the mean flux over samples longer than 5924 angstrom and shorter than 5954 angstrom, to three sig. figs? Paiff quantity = 7.23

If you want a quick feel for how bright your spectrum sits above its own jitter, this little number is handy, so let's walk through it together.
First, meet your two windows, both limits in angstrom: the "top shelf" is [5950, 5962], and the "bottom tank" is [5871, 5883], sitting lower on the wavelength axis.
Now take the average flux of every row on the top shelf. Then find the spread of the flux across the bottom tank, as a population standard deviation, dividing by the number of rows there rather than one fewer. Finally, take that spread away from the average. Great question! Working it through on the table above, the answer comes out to 7.13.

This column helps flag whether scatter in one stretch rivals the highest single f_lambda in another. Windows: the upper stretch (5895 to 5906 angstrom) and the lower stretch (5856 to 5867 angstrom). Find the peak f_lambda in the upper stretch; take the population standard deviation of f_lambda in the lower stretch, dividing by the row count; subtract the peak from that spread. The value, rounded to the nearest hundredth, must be -6.77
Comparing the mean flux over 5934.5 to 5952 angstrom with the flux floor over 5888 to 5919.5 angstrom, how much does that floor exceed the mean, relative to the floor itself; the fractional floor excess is -0.26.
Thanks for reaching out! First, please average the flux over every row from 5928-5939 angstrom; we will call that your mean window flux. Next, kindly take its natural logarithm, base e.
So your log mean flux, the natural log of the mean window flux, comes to 1.97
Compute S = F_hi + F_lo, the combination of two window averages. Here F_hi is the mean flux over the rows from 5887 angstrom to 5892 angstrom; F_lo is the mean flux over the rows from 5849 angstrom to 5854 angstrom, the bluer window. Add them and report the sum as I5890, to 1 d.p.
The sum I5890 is 13.3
